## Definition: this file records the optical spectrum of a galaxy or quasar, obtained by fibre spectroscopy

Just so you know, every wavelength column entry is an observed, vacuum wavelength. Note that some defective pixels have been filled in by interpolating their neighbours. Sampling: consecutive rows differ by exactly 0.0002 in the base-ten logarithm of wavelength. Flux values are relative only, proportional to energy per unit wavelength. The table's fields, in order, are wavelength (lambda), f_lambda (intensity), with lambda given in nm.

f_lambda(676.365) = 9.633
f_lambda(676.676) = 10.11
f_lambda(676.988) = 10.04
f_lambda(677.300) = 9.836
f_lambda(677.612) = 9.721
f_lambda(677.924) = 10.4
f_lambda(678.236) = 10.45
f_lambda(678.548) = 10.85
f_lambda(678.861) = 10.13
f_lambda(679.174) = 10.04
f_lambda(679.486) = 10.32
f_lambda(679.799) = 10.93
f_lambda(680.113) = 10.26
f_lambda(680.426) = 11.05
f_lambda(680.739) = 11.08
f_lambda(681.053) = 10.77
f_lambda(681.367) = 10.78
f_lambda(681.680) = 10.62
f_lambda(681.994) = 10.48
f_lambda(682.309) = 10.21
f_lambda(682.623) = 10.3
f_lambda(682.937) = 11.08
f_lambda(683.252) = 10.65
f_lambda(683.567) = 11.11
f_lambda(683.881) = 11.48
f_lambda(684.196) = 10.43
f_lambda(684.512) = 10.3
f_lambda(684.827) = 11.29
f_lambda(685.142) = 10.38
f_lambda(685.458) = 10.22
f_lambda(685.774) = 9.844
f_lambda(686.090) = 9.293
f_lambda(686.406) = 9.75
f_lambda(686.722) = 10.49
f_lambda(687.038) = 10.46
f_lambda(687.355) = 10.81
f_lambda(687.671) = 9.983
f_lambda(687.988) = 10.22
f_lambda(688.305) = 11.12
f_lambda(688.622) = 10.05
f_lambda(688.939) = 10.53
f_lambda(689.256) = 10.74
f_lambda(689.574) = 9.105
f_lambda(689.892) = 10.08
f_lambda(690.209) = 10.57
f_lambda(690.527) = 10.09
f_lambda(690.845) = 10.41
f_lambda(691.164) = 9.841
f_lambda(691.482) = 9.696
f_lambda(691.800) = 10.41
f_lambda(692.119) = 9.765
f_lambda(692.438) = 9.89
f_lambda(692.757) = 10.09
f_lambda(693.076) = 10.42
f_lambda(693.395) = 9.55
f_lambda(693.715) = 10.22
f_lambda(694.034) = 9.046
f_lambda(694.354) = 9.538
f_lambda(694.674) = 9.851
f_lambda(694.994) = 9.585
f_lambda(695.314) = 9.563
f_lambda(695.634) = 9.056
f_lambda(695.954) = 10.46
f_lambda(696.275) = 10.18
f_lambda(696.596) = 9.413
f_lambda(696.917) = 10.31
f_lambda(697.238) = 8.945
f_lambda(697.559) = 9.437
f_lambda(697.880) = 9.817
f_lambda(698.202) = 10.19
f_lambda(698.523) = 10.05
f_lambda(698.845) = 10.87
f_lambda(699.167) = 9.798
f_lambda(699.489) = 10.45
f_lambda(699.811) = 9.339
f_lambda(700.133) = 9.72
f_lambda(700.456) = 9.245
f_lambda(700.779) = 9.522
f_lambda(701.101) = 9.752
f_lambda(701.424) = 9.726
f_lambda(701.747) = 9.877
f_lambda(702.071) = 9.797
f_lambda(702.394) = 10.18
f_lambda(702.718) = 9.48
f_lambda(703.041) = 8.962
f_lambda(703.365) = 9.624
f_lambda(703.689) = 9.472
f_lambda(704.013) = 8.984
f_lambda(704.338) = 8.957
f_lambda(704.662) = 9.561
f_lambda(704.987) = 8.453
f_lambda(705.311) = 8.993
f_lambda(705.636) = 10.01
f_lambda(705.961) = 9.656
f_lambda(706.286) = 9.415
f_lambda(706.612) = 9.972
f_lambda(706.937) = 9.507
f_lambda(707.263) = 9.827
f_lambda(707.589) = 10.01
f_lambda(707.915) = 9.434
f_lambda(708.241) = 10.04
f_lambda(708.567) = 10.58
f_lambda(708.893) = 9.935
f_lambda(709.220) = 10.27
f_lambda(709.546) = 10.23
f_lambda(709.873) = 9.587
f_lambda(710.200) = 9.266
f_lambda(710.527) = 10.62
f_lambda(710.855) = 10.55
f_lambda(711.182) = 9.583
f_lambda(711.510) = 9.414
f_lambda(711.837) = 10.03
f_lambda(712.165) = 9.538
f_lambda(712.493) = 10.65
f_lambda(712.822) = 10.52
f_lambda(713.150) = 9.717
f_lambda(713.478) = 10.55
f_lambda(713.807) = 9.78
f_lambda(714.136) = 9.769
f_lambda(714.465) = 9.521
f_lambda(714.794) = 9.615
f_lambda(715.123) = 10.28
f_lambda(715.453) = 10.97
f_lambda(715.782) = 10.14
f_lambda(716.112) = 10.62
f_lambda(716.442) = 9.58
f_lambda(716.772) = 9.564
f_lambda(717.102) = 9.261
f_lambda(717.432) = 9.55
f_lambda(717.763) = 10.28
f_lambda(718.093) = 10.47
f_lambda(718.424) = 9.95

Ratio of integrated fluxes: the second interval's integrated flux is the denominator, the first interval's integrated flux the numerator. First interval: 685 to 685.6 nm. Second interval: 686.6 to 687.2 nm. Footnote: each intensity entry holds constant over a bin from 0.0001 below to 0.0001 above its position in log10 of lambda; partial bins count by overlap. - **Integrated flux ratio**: 0.98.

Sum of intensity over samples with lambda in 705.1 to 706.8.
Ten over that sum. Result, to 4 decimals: 0.2081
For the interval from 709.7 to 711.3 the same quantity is 0.2016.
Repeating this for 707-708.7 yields 0.2004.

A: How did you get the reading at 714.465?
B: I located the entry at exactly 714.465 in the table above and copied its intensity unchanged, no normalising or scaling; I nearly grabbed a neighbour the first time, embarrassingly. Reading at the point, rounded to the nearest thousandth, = 9.521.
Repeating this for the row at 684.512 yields 10.300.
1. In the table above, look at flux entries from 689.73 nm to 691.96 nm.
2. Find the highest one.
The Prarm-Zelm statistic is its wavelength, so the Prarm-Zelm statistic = 690.209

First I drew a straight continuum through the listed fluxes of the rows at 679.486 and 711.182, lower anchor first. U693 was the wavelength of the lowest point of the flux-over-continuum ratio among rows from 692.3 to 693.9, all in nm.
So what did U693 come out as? 693.395 nm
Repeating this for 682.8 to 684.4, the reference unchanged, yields 684.196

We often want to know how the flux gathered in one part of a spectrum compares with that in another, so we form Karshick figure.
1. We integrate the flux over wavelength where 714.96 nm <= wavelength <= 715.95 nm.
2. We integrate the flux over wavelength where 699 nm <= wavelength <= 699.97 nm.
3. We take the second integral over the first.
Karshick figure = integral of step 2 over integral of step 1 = 0.92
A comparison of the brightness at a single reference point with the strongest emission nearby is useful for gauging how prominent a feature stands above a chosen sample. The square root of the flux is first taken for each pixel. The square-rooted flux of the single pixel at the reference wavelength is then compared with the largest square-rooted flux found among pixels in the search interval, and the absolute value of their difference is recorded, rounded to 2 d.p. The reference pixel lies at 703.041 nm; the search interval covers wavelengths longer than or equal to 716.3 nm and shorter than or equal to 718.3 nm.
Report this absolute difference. 0.24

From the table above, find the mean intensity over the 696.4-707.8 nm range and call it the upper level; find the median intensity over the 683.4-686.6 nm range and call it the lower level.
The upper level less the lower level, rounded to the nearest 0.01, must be -0.70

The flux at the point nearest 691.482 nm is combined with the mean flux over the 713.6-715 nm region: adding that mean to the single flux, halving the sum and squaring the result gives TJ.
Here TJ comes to 94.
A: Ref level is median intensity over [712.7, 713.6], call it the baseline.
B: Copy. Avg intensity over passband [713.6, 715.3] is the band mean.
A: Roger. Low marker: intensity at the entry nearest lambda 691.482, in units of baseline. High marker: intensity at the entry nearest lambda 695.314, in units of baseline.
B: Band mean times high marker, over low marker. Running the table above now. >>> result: 9.7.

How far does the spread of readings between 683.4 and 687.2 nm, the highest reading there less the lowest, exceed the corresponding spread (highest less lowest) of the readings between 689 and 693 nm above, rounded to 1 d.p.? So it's 0.6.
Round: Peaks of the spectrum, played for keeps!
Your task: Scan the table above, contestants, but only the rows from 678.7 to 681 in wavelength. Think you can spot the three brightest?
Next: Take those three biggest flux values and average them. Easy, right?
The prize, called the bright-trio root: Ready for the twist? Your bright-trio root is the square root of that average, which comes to 3.32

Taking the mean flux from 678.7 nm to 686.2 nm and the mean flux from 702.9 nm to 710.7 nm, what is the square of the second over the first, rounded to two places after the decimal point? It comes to 0.84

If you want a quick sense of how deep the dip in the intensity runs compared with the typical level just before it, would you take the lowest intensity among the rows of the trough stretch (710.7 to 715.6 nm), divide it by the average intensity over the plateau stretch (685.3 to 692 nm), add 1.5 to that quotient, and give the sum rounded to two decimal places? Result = 2.43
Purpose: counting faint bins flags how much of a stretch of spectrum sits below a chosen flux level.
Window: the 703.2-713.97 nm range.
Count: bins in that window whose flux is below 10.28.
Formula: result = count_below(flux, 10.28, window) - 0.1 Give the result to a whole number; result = 27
